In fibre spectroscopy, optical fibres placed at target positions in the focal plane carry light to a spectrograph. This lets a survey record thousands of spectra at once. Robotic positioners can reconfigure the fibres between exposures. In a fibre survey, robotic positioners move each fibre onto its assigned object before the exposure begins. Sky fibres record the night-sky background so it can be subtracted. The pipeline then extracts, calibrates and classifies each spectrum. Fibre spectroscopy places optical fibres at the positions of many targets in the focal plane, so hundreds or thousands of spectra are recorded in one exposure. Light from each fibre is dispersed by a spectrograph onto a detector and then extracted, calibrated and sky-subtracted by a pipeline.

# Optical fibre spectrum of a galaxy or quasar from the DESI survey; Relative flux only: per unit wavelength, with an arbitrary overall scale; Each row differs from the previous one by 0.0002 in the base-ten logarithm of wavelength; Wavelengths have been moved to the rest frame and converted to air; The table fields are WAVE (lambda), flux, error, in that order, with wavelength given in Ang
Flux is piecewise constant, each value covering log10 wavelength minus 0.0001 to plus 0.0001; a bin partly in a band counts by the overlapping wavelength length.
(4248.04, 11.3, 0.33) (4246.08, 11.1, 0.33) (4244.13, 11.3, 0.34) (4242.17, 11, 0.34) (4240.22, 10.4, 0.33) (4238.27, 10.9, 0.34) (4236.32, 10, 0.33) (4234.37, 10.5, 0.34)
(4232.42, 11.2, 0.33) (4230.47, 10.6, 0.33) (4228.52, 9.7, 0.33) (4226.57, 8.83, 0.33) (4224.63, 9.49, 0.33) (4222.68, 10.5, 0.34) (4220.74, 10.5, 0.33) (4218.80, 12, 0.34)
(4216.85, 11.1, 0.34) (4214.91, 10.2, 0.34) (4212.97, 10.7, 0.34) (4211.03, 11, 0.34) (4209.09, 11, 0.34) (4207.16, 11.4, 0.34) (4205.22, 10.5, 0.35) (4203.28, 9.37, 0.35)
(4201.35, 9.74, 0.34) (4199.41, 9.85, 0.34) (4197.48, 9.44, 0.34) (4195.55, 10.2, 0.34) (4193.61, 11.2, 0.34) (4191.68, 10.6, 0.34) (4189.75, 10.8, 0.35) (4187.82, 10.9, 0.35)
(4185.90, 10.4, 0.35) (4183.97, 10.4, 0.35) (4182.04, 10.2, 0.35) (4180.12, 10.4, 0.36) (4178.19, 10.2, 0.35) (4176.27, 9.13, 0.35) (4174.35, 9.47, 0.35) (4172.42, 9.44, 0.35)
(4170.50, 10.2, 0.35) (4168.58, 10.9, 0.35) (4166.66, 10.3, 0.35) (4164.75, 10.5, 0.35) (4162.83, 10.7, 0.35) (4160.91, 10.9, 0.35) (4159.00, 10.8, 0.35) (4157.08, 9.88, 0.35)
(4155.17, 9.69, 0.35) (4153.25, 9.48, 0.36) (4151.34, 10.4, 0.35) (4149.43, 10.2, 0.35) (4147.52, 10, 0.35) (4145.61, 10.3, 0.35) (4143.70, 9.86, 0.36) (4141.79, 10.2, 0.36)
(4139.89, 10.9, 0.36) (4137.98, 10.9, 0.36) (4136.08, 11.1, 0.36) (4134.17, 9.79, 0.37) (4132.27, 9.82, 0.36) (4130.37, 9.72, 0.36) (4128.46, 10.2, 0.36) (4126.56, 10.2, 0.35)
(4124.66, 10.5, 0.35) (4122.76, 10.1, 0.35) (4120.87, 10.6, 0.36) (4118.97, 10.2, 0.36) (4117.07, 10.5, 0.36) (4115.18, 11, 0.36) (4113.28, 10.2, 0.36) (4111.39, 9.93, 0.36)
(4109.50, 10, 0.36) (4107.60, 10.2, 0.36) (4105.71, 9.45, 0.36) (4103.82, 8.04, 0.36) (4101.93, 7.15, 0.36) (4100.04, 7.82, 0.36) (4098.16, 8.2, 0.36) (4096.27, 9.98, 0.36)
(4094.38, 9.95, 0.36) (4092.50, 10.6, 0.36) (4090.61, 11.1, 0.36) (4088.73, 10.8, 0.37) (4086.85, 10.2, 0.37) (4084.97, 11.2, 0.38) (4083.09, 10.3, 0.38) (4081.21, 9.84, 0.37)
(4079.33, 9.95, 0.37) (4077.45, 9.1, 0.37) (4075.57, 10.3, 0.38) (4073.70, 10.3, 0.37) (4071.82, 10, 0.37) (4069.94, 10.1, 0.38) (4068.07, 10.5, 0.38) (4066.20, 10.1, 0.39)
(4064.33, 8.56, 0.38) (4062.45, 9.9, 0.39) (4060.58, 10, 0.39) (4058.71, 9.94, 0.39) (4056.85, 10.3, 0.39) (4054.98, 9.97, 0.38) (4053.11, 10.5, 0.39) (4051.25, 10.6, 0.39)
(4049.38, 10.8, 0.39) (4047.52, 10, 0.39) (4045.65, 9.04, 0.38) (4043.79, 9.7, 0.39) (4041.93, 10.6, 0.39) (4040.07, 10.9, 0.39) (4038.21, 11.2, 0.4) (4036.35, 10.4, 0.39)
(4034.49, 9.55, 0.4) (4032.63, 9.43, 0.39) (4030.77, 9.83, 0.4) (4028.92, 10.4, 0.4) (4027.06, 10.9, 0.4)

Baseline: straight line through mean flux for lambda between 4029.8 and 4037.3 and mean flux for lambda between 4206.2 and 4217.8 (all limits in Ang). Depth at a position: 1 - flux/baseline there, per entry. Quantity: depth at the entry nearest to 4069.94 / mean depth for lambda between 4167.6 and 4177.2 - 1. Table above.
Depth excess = -1.1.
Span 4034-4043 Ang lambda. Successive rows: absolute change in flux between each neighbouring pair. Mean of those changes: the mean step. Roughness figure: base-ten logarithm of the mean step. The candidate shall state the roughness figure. -0.25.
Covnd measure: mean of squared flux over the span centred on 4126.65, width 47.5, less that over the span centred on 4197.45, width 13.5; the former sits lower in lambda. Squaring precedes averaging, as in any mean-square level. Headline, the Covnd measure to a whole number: 2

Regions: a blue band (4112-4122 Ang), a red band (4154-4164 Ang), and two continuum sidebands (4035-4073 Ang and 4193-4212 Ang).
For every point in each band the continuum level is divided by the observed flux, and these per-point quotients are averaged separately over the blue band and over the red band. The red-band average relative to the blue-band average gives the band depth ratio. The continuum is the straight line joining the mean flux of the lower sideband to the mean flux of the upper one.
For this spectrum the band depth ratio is 1.02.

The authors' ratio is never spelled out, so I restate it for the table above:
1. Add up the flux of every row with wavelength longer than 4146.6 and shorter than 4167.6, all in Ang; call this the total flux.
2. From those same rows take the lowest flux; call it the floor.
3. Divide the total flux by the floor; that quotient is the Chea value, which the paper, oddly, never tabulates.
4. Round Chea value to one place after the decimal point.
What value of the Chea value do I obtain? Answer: 11.9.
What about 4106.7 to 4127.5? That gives 11.4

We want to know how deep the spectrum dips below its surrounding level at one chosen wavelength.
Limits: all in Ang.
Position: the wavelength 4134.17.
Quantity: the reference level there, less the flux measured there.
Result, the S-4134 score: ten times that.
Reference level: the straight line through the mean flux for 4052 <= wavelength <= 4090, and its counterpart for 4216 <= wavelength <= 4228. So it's 4.3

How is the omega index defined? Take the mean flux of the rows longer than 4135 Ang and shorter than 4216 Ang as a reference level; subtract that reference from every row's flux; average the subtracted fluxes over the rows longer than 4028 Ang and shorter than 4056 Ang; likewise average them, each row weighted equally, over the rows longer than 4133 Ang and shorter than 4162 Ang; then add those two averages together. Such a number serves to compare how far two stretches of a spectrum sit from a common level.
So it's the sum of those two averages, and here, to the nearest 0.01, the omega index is -0.17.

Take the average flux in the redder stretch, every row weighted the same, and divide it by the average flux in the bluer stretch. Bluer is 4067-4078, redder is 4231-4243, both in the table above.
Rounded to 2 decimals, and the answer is 1.06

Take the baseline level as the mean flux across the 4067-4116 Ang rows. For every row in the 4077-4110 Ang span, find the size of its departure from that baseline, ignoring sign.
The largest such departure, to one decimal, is 2.7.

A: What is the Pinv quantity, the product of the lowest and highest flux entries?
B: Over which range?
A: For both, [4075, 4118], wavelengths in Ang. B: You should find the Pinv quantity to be 80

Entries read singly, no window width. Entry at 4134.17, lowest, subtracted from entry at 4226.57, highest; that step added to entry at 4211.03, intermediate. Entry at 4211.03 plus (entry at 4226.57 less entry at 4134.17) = 10.0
